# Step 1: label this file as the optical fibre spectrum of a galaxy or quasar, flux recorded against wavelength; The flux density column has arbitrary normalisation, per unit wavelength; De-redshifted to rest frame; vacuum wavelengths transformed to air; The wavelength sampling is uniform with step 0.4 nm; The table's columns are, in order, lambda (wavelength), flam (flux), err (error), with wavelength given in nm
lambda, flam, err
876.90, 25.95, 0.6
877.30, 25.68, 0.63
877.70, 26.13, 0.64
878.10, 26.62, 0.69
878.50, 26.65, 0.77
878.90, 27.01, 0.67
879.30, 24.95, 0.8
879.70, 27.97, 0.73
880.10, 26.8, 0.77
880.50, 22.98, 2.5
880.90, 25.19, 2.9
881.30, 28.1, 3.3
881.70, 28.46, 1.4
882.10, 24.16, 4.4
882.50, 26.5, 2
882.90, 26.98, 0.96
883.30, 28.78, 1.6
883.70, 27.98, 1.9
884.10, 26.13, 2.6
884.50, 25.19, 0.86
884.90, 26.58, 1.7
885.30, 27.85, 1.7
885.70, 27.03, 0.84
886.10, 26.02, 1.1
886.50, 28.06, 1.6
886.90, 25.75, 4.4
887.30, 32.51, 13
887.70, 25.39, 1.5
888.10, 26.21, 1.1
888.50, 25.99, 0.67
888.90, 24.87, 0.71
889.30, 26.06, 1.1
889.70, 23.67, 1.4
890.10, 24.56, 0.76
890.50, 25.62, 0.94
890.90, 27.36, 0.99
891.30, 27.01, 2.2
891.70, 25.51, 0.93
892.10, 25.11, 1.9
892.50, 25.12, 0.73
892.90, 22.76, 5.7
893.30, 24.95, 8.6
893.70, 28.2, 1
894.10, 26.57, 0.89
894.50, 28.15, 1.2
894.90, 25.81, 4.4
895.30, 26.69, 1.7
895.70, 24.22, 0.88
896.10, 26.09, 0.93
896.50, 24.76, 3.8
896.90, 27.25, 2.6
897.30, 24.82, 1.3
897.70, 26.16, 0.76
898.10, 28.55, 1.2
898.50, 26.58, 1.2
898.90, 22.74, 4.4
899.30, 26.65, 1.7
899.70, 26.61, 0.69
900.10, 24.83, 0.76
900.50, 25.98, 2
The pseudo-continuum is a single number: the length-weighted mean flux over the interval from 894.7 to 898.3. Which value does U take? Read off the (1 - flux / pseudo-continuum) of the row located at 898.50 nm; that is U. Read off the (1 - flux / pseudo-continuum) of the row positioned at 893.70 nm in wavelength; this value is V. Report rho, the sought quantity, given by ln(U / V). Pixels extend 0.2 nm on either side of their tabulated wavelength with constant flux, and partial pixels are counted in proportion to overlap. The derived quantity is -1.4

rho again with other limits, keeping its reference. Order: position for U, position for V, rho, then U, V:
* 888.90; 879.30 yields 0.1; 0.045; 0.04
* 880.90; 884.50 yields 0.0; 0.033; 0.03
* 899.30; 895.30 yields -0.1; -0.023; -0.03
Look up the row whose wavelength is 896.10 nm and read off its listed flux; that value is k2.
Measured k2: 26.09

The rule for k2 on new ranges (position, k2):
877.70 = 26.13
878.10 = 26.62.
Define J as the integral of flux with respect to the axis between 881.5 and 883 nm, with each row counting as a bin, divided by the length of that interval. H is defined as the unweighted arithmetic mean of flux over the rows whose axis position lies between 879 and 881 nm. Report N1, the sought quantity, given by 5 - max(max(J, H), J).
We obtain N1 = -21.5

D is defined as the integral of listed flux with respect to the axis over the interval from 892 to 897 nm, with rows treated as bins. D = 129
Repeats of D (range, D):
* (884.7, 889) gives 116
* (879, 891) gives 317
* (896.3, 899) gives 70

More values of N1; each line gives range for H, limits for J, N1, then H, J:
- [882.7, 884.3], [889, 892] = -22.5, 27.5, 25.6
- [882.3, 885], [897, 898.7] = -21.9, 26.9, 26.6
